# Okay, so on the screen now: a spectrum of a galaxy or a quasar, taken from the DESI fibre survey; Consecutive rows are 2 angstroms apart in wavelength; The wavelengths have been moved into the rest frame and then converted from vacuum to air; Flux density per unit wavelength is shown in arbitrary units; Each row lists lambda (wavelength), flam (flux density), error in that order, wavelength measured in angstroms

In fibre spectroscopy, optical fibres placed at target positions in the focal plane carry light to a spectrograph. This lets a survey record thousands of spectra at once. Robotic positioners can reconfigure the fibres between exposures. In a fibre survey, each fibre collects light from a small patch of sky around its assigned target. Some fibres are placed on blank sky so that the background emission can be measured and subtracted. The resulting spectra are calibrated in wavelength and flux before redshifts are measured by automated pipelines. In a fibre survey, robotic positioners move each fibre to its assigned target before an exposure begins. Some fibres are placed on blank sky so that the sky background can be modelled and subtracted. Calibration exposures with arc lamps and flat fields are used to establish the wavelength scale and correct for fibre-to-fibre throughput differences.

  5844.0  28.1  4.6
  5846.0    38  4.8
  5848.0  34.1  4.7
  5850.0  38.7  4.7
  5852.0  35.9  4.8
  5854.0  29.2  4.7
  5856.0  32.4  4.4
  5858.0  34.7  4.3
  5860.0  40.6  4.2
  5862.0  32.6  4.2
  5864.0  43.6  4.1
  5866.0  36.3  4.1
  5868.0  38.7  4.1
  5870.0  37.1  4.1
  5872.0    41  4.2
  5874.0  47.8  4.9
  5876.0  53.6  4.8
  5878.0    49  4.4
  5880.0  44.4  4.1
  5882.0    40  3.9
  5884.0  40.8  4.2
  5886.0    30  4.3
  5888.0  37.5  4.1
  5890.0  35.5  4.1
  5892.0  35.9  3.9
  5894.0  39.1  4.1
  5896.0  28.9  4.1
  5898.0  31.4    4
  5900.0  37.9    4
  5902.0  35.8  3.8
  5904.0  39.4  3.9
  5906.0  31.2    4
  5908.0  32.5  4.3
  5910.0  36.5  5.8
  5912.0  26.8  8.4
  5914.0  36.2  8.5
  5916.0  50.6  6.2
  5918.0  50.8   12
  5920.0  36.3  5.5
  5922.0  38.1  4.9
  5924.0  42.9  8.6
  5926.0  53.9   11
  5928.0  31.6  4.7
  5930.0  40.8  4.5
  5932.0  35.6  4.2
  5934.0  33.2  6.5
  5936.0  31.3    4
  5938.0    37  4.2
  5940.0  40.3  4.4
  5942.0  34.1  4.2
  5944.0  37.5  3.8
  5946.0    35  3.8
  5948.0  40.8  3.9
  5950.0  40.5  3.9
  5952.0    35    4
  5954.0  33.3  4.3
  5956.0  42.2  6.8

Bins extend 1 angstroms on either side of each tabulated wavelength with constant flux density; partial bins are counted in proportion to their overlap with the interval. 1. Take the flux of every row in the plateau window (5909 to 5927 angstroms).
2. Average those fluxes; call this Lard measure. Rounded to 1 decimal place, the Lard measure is 41.3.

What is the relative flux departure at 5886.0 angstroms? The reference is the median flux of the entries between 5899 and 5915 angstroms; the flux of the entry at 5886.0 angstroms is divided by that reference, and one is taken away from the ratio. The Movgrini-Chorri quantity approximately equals -0.17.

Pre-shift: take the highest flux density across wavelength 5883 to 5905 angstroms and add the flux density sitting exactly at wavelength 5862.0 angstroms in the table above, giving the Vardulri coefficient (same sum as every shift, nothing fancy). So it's 73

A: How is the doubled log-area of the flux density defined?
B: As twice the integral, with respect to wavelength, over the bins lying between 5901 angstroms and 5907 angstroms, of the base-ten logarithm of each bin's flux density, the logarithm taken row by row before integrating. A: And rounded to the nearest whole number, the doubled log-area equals 19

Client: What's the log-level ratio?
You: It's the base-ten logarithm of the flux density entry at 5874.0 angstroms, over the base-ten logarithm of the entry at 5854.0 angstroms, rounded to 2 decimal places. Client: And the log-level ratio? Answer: 1.15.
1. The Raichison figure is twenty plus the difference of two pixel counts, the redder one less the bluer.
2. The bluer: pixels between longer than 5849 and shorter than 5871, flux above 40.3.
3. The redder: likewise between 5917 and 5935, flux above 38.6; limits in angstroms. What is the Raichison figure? 22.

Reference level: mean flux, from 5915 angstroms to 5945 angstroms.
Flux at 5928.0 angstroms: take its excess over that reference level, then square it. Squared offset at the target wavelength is 64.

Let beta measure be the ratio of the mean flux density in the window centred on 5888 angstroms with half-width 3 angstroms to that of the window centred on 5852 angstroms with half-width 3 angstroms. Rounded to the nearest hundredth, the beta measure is 0.99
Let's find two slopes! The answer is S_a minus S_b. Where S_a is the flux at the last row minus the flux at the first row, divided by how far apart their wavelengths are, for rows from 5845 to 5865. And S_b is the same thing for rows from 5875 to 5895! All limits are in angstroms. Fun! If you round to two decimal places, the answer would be 1.12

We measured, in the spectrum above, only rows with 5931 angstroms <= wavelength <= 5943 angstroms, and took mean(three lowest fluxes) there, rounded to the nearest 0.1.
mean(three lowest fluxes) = 32.9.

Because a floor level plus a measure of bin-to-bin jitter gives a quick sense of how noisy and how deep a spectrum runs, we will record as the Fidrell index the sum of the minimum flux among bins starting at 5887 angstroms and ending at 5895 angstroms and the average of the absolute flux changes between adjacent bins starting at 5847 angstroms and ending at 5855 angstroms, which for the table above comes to 40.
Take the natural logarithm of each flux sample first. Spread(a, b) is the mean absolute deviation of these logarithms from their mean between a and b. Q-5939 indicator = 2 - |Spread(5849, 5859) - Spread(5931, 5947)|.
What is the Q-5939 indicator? 1.978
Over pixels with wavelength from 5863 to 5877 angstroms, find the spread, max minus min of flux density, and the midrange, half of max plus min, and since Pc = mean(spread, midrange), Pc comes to 31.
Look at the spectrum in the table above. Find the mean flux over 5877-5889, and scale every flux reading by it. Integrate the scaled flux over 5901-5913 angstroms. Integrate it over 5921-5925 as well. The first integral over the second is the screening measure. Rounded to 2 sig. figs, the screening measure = 2.5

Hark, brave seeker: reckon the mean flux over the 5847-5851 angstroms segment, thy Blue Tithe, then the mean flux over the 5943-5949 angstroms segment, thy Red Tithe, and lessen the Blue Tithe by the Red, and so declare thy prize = -1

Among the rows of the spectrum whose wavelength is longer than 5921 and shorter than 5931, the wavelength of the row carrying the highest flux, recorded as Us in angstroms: 5926.0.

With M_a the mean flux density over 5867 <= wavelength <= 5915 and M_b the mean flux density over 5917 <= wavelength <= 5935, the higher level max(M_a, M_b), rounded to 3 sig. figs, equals 40.4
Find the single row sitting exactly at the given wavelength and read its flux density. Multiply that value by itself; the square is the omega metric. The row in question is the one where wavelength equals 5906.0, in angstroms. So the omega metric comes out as 973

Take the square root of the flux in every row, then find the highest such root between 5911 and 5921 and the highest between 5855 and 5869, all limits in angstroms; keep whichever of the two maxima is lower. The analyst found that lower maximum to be 6.60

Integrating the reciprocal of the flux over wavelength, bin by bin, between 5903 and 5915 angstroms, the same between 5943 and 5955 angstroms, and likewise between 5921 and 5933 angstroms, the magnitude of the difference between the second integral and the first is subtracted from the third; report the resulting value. 0.270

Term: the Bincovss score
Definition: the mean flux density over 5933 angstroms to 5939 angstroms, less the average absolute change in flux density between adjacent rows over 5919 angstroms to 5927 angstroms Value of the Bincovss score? 28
